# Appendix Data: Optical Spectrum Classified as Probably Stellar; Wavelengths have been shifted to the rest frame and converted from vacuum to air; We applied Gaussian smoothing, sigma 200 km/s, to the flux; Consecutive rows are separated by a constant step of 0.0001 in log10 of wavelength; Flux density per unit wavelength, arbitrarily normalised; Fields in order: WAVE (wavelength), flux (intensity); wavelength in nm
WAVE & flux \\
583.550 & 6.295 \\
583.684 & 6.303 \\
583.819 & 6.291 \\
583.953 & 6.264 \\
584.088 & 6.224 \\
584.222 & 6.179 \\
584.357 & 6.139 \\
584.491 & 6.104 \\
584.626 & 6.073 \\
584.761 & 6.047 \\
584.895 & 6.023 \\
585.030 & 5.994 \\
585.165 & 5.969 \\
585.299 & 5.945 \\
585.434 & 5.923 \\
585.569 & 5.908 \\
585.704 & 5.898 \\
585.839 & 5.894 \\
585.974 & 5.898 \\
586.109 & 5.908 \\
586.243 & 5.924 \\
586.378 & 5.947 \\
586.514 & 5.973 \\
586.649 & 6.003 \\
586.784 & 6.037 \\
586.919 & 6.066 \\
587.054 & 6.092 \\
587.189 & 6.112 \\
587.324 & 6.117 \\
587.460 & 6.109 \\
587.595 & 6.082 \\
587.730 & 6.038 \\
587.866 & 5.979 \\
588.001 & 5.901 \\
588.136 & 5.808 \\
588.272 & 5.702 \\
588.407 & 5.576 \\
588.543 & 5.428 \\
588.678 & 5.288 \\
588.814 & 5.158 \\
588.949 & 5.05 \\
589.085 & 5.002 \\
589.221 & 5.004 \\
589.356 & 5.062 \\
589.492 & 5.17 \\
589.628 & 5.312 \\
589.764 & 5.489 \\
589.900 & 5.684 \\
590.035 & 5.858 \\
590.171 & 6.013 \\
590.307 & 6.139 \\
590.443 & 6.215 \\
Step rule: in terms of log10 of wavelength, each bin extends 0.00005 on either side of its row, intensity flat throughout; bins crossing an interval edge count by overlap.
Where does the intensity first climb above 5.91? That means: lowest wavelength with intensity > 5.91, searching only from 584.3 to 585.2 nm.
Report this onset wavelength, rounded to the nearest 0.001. 584.357 nm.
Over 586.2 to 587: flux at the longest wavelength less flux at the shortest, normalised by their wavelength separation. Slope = 0.2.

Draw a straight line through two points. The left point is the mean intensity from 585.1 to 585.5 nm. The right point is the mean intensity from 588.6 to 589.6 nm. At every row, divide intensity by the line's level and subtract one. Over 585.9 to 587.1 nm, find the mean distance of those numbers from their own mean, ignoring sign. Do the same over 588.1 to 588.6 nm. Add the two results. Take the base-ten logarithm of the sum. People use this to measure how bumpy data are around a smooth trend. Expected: -1.39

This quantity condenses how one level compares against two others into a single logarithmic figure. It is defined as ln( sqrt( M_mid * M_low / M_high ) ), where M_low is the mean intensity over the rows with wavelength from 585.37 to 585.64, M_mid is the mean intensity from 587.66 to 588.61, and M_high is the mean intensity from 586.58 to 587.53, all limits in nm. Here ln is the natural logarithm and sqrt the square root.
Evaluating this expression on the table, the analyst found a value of 0.86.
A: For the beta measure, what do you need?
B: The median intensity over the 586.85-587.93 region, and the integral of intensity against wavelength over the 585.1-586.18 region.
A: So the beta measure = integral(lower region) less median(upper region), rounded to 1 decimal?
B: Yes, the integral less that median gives 0.3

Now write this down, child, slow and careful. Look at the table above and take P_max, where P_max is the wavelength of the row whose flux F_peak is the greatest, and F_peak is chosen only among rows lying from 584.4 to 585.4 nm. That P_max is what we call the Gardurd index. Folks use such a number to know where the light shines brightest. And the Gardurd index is 584.491 nm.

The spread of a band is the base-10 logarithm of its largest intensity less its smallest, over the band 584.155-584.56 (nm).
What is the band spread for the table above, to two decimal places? -1.12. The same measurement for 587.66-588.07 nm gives -0.86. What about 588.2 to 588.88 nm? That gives -0.26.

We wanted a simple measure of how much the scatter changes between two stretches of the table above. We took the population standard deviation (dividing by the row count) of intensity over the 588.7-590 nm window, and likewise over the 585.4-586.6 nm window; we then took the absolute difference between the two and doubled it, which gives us 0.40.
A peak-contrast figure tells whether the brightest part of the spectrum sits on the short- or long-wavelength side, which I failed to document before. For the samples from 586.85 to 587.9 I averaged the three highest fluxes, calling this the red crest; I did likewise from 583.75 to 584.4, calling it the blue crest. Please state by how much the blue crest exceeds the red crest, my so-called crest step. 0.15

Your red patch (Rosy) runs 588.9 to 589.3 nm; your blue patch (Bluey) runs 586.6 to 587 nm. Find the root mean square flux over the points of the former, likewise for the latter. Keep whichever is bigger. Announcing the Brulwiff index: 6.04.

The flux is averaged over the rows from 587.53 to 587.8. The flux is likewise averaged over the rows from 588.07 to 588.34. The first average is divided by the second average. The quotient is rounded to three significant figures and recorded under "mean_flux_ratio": 1.05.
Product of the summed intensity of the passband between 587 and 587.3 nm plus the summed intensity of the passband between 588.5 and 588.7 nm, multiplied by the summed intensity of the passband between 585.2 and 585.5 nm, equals 272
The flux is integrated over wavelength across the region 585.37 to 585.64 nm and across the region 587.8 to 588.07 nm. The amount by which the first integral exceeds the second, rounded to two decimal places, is -0.01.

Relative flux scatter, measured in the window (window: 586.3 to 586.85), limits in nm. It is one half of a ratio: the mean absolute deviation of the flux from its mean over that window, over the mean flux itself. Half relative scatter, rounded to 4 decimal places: 0.0025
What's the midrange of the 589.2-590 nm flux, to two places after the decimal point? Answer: 5.34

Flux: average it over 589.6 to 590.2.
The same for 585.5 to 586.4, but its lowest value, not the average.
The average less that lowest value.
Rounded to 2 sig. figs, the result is -0.22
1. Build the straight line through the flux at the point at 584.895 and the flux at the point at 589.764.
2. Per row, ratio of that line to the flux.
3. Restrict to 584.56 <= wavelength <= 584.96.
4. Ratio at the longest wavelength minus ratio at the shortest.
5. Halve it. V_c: 0.00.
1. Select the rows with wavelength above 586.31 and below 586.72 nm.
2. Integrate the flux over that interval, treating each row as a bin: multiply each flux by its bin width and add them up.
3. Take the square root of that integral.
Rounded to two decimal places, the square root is 1.56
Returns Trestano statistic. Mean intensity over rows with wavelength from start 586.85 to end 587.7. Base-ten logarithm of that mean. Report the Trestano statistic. 0.785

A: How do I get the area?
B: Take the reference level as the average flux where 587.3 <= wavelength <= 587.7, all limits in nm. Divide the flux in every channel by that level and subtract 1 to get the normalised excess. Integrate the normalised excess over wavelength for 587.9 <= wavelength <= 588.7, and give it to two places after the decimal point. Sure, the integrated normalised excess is -0.06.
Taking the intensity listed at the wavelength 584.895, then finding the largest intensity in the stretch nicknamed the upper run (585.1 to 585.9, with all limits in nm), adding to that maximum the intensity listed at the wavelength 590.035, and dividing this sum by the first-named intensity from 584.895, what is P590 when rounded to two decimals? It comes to 1.96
